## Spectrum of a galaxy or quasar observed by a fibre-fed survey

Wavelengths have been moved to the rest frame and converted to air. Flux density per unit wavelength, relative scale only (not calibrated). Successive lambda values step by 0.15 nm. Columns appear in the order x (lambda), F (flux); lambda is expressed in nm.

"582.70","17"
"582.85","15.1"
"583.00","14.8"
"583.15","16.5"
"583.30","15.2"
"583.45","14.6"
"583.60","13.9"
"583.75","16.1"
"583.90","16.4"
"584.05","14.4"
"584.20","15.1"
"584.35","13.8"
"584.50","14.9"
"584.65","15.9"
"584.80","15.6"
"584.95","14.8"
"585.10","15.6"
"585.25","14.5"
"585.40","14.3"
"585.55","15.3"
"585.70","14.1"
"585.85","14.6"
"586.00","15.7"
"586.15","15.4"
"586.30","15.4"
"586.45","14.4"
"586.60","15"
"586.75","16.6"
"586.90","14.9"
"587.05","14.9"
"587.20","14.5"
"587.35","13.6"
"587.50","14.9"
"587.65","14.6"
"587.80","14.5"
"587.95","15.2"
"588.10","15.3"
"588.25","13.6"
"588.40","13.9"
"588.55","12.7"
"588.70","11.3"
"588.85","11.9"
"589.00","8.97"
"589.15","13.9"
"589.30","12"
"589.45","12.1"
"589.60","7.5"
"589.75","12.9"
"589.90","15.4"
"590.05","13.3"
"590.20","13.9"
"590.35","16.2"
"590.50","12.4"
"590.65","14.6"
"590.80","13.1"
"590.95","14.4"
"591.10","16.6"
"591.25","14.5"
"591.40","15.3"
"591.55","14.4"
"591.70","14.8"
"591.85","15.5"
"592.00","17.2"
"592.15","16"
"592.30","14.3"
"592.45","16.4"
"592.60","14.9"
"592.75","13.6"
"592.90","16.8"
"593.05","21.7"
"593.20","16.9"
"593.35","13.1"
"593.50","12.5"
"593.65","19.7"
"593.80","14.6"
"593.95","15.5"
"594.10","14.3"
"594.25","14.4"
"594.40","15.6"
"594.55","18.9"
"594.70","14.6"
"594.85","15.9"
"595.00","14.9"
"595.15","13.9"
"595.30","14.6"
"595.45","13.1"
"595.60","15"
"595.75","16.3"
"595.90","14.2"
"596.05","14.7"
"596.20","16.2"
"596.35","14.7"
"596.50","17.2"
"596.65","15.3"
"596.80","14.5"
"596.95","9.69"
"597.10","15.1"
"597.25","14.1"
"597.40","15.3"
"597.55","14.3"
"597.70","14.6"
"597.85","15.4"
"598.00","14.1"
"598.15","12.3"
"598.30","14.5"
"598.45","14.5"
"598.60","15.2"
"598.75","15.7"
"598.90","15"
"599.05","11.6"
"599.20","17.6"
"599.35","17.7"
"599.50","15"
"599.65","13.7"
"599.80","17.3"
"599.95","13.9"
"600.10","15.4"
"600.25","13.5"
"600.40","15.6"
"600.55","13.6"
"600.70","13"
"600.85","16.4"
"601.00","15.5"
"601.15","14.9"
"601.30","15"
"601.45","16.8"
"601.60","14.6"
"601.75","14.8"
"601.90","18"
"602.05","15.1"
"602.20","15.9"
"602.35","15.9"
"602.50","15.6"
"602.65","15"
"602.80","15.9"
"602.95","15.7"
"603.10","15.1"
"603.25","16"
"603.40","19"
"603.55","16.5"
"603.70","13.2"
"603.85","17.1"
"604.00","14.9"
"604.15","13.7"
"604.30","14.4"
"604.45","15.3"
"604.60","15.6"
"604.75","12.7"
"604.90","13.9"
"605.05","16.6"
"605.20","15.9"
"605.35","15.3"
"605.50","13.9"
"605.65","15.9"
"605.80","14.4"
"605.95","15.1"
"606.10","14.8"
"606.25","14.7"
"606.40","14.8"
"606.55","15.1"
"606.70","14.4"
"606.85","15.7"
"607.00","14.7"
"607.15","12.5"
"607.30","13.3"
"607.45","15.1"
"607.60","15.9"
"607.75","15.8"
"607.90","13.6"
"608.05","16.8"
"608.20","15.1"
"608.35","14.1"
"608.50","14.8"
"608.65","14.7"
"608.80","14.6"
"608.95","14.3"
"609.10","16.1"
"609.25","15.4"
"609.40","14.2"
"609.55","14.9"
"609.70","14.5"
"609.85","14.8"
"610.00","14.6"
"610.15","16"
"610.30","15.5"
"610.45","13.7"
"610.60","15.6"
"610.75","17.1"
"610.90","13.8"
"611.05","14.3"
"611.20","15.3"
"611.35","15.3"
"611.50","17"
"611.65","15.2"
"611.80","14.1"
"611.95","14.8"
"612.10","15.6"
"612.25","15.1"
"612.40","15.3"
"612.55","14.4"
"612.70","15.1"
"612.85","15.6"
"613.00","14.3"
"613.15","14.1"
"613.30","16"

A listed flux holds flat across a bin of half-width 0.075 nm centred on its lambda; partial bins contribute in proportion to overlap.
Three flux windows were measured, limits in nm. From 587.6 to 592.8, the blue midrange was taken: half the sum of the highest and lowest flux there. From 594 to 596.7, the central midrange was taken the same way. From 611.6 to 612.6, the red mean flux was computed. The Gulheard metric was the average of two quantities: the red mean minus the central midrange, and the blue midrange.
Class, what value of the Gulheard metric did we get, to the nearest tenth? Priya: 5.6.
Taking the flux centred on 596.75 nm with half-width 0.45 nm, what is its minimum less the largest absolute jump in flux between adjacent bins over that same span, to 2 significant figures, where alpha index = 4.3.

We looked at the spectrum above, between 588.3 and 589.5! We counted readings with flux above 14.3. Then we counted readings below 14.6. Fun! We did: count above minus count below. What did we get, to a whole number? -8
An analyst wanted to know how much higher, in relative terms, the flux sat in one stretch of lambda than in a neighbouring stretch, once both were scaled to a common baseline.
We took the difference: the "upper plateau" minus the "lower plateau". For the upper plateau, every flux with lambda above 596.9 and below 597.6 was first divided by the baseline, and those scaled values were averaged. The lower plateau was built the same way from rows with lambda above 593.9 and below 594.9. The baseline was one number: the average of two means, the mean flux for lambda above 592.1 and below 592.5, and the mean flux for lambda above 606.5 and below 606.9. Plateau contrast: -0.12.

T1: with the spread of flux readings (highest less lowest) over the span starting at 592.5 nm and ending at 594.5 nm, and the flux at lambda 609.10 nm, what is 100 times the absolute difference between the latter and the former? 690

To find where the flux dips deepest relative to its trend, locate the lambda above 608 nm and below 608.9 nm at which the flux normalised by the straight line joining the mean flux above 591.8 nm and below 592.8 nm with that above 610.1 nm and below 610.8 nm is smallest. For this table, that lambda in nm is 608.35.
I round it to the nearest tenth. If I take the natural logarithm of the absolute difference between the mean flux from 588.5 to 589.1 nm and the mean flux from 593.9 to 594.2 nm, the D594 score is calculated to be 1.3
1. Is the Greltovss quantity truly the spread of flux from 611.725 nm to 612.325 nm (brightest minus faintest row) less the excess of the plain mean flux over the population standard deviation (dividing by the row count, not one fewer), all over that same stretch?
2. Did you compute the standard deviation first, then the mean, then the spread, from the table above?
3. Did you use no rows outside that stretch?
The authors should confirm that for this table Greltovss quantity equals -12.9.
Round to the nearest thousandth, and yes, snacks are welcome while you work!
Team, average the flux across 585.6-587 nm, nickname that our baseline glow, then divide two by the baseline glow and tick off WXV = 0.132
